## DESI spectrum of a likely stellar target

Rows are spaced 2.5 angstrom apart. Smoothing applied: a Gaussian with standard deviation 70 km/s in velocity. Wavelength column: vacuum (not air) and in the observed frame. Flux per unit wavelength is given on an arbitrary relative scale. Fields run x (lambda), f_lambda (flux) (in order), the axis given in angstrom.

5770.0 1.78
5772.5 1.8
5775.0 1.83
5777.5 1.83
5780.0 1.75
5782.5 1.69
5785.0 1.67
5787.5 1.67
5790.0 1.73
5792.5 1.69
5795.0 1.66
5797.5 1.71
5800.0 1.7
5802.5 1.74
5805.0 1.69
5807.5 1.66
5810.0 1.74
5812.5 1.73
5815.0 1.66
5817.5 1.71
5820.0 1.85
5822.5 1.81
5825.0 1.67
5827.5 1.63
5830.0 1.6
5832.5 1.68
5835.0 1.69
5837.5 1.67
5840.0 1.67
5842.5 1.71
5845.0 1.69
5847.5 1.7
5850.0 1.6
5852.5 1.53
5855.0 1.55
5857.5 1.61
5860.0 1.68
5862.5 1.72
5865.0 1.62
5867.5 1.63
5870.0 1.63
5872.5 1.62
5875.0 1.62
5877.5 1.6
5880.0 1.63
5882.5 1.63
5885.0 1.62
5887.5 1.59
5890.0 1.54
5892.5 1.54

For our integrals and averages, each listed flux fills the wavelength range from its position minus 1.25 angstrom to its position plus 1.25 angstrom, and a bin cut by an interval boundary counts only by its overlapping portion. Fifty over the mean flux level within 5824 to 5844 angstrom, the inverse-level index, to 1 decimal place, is 30.0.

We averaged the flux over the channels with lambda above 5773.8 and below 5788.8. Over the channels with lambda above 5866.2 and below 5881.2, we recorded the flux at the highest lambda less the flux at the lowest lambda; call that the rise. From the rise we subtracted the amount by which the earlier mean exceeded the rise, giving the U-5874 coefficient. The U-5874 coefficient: -1.74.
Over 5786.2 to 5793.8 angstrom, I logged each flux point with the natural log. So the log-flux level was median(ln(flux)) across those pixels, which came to 0.525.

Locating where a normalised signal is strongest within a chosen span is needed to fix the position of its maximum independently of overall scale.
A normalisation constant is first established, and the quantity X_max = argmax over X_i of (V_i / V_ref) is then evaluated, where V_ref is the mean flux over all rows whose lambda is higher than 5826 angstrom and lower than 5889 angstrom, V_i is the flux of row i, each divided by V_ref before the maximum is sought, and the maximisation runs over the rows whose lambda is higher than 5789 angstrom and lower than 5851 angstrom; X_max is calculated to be 5820.0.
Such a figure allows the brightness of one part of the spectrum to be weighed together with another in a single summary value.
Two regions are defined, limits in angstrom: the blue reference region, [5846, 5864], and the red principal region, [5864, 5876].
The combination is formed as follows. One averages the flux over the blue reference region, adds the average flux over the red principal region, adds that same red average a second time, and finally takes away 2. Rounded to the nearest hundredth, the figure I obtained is 2.88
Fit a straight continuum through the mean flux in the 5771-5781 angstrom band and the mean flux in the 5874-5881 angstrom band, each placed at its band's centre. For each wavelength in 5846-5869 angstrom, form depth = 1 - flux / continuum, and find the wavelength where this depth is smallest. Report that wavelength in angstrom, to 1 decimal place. 5862.5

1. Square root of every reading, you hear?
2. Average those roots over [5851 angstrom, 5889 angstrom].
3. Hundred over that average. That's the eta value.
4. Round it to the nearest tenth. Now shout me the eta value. 78.6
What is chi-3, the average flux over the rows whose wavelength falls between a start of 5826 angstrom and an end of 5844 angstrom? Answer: 1.66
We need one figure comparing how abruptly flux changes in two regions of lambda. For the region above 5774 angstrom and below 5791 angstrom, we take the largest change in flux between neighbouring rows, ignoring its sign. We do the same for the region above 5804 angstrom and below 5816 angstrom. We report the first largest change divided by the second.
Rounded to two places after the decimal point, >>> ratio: 1.00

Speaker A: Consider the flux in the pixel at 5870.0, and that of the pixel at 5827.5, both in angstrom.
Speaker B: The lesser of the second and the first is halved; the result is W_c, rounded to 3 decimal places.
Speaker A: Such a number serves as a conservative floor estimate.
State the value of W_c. 0.815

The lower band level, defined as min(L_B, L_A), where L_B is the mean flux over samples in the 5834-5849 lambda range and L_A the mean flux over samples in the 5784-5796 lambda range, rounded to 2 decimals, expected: 1.68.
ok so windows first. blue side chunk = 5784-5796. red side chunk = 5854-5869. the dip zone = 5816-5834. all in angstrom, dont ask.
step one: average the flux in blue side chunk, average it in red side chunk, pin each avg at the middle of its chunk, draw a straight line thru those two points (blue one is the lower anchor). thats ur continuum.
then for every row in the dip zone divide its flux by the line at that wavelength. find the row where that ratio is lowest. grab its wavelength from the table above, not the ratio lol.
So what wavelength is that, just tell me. 5830.0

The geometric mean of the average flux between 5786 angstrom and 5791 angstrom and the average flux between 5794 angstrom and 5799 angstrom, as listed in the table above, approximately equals 1.69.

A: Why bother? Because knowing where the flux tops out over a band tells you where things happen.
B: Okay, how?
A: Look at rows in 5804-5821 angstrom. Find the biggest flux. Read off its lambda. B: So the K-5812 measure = 5820.0 angstrom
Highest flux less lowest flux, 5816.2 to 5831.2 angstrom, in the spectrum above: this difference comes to 0.25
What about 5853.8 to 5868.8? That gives 0.17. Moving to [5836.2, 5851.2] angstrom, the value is 0.11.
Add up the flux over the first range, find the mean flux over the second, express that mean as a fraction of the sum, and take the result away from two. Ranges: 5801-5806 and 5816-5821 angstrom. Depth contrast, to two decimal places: 1.48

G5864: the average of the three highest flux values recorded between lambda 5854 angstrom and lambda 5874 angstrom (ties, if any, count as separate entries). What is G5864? 1.68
